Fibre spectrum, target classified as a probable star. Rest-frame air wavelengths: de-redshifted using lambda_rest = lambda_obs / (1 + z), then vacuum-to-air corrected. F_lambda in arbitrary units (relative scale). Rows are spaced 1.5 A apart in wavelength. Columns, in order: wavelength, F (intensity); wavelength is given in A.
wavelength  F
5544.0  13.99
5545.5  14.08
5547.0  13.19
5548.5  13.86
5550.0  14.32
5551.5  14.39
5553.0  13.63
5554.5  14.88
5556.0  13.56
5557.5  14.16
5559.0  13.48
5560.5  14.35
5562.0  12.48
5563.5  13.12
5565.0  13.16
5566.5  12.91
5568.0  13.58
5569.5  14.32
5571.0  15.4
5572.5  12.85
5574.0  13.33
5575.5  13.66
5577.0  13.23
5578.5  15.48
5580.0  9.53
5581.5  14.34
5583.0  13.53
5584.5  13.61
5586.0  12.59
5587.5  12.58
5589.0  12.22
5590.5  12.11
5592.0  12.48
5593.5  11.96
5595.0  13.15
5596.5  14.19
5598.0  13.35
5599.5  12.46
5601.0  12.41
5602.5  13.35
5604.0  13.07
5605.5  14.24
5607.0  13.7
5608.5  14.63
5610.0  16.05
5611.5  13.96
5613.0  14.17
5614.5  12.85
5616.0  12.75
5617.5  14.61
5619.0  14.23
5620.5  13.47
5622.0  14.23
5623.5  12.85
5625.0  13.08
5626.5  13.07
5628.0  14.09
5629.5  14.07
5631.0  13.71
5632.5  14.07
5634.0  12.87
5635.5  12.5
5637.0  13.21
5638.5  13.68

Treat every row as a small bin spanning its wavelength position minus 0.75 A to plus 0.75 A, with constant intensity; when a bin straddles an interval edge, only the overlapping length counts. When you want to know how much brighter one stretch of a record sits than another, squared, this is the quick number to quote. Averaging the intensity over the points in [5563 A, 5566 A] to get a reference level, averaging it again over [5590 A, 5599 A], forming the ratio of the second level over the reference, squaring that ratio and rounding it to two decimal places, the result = 0.96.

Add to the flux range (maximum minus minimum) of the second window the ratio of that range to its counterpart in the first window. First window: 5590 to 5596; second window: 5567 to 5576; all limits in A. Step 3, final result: 4.7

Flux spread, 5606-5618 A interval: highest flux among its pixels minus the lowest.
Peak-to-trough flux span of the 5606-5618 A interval 3.3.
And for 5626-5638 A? 1.6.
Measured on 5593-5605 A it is 2.2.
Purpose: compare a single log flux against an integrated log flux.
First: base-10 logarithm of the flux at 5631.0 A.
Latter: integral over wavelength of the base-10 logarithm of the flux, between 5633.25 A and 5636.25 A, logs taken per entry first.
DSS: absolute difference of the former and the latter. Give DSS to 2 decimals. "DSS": 2.17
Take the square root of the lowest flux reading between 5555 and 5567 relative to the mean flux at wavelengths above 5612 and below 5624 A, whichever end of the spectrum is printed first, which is 0.956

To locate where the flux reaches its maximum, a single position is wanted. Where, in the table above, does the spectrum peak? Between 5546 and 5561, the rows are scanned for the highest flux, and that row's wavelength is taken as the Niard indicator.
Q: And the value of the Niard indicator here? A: 5554.5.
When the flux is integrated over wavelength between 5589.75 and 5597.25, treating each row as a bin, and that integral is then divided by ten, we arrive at 9.6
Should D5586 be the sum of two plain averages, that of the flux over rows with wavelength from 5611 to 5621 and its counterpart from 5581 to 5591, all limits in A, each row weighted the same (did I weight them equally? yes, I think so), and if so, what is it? 26.7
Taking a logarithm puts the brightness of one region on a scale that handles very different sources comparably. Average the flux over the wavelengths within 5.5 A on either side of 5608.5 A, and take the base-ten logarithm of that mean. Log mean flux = 1.15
